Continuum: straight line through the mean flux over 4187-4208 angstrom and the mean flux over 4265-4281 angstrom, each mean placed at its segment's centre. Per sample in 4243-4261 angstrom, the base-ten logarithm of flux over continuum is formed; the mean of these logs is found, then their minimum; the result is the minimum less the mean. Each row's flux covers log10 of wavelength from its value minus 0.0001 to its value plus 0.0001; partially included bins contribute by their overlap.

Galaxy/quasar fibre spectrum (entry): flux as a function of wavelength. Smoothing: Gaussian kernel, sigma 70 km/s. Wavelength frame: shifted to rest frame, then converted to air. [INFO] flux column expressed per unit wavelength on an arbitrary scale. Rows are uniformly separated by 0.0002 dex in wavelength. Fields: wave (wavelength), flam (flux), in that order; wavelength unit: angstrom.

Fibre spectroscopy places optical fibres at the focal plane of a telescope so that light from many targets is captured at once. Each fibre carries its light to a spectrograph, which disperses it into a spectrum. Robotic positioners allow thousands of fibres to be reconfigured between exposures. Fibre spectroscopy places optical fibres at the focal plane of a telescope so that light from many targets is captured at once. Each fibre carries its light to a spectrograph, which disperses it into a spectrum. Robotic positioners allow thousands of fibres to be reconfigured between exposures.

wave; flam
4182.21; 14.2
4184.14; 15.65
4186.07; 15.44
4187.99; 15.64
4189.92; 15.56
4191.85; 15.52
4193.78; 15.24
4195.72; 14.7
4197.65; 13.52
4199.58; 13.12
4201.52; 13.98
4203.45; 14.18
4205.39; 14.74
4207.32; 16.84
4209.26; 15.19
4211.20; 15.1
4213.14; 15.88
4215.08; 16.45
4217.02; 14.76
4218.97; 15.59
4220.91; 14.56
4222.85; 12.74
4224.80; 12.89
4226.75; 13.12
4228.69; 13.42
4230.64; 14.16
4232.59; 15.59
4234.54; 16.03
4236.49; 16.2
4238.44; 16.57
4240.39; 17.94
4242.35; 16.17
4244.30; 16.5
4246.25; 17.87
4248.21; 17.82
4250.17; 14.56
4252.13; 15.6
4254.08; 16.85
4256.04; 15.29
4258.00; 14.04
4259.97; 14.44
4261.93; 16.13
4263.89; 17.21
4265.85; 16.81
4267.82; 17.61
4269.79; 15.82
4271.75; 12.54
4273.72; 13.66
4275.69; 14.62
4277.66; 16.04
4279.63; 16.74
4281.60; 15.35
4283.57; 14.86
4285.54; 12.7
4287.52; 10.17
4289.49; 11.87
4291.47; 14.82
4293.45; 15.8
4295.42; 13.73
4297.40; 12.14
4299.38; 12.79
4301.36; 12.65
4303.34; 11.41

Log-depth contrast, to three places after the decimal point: -0.054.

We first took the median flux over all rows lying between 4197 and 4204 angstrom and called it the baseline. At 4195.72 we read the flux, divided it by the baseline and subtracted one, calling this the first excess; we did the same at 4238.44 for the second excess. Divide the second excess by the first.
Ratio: 3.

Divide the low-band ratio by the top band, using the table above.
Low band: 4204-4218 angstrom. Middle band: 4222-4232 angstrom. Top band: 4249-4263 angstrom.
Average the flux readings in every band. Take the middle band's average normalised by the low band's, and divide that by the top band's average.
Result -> 0.056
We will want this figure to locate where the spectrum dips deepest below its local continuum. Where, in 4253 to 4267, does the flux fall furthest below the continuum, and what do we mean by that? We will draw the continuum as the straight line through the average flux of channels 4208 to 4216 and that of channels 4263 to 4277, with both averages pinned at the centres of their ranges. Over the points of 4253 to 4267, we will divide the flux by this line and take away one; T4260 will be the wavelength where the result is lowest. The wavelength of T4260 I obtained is 4258.00 angstrom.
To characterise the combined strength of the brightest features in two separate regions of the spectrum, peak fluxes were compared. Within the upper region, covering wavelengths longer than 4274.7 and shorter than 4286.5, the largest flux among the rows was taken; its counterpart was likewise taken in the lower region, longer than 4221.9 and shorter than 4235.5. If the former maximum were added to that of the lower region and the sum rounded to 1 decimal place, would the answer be 32.8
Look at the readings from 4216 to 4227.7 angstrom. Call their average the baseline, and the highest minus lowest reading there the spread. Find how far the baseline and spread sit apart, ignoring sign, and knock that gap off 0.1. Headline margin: -11.0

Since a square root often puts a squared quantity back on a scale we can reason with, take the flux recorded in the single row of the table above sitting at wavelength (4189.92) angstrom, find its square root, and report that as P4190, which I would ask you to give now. 3.94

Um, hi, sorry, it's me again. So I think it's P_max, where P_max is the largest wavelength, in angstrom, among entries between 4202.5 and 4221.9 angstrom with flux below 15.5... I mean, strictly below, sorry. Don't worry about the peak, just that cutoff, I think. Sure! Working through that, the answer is 4220.91 angstrom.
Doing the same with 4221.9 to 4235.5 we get 4230.64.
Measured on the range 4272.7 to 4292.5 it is 4291.47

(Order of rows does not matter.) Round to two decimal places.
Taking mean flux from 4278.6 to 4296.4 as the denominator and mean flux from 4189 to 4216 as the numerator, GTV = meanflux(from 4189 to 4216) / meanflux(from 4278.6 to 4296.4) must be 1.07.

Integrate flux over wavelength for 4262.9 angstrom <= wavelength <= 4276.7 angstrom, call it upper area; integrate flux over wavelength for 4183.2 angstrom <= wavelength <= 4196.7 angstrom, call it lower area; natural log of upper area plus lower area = 6.04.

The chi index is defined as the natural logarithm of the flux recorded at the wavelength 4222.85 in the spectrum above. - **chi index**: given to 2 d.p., 2.54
